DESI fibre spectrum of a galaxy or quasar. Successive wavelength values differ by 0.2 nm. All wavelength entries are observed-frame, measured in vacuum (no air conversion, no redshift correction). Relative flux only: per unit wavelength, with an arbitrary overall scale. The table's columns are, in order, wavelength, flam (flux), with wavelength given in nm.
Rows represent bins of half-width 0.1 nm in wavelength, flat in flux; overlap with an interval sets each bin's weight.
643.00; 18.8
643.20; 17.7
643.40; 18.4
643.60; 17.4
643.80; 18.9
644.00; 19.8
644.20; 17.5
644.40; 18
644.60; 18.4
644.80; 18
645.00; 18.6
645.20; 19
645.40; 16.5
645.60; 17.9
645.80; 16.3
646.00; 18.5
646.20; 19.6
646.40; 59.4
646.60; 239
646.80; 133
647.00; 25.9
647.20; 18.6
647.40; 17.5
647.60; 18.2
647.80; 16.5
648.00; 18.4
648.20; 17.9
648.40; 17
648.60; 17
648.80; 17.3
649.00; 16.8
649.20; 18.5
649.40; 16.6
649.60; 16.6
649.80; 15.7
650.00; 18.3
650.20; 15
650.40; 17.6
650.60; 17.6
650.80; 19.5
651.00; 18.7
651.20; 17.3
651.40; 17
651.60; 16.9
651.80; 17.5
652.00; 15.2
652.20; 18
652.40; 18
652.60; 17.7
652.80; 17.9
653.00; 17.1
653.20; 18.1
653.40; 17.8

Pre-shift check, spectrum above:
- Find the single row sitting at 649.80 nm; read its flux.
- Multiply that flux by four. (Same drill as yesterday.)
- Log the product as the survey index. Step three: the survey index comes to 62.8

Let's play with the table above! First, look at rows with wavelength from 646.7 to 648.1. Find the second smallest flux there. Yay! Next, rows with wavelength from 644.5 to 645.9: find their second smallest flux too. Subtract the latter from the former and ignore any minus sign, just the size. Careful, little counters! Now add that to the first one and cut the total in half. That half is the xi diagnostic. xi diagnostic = 9.25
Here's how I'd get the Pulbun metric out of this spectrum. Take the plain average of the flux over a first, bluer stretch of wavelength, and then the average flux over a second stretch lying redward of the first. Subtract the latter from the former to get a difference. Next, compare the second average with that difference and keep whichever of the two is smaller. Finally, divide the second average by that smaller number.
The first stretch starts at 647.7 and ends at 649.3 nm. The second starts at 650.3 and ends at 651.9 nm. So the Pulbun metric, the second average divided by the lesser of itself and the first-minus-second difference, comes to -53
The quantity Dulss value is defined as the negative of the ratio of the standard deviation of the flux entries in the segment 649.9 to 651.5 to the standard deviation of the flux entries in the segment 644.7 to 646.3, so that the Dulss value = -1.16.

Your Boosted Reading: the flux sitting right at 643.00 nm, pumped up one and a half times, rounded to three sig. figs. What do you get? 28.2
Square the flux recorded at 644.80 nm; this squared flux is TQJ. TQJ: 324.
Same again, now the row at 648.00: 339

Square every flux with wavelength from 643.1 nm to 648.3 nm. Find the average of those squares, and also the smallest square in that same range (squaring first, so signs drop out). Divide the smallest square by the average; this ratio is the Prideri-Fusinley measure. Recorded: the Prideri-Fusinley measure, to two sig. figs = 0.080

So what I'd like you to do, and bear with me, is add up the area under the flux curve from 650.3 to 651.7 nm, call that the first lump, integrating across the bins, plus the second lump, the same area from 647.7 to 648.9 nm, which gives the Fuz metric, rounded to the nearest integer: 46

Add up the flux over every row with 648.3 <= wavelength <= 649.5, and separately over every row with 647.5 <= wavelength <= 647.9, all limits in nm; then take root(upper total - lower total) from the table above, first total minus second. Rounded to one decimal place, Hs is 8.3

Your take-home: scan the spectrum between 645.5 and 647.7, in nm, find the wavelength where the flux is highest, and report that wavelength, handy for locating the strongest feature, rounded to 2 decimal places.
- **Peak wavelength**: 646.60 nm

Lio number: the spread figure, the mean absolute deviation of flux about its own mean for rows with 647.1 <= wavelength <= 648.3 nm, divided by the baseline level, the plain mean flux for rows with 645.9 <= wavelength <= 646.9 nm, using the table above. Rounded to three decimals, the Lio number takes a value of 0.006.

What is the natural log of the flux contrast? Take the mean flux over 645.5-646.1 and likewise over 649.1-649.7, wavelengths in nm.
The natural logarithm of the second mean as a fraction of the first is -0.019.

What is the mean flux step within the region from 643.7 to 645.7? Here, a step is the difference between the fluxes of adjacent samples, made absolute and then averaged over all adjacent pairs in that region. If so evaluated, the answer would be 1.0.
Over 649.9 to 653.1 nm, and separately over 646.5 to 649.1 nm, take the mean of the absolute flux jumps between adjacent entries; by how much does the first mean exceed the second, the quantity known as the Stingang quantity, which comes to -18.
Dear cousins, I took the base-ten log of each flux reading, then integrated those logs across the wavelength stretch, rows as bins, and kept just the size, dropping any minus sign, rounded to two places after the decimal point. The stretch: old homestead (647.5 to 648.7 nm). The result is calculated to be 1.49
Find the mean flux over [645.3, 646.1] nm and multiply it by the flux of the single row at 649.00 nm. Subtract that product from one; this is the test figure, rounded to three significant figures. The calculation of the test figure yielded -290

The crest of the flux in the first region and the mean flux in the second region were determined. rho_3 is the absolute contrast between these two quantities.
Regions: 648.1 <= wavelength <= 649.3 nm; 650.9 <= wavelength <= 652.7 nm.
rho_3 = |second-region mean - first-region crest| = 1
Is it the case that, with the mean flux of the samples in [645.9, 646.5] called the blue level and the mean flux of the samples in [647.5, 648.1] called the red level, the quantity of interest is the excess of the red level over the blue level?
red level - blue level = -15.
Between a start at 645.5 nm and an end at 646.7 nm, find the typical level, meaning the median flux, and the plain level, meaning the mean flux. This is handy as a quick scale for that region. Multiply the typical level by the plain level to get 1177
